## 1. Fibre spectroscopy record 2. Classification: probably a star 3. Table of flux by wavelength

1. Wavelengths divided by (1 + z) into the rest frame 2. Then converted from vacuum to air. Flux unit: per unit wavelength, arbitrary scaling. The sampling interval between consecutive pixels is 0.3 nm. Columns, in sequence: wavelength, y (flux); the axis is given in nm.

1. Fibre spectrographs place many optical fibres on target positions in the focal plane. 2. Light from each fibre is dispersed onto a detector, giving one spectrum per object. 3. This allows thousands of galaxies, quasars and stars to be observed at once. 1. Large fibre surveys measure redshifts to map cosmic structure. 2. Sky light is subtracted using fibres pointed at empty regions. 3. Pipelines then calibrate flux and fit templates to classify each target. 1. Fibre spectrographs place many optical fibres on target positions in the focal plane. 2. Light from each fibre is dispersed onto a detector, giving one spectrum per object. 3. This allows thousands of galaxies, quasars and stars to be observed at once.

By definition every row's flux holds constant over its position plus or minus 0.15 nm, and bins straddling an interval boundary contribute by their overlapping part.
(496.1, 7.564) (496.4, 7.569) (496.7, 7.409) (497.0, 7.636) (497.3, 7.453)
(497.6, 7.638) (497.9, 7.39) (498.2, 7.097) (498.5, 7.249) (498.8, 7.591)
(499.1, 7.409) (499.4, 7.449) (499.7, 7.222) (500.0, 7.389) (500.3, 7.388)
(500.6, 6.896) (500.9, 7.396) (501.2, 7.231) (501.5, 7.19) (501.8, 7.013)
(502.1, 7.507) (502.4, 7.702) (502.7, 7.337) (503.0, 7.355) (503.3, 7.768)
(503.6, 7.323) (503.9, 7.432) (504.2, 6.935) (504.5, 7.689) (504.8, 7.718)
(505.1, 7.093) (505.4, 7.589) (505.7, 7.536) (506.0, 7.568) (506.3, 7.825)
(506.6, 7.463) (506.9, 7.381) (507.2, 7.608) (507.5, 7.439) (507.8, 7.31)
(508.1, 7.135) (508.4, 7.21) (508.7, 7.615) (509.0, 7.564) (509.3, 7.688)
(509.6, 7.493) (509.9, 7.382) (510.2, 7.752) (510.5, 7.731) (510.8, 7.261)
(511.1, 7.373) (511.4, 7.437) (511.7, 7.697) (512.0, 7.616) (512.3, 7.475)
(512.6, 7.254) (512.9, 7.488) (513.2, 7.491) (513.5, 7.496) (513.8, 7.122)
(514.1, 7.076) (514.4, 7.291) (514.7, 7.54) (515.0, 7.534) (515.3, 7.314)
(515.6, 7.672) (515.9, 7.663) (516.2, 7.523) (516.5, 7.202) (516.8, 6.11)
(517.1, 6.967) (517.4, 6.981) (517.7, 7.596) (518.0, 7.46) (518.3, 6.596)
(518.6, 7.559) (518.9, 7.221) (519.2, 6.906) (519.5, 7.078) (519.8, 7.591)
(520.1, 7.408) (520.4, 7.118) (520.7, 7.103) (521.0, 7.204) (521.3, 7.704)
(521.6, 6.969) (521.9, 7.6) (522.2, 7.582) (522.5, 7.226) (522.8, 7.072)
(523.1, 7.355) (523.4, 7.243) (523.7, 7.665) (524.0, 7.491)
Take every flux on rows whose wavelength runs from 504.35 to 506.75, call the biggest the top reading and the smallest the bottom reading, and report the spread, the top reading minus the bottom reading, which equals 0.73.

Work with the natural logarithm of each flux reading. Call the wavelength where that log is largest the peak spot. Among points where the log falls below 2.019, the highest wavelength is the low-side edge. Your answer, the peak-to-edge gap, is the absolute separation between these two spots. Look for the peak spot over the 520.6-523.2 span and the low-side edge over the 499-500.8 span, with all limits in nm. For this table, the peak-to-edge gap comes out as 20.70 nm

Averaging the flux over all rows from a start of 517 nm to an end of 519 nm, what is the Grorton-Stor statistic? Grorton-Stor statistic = 7.20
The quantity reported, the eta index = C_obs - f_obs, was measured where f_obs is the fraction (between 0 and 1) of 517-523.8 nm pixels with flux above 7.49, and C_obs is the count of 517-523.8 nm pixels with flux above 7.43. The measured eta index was 7.7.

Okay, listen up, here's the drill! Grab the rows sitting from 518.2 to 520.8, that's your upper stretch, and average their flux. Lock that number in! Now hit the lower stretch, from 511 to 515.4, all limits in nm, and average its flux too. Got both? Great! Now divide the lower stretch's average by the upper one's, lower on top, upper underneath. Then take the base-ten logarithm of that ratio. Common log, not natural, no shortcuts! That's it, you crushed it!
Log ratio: 0.014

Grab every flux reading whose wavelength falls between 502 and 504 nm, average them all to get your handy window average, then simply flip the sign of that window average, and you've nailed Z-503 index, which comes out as -7.49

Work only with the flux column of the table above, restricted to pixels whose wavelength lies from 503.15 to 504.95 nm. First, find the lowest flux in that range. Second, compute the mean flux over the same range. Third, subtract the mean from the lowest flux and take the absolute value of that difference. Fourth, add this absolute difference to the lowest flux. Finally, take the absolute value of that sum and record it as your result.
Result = 7.48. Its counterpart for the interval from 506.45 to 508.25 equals 7.39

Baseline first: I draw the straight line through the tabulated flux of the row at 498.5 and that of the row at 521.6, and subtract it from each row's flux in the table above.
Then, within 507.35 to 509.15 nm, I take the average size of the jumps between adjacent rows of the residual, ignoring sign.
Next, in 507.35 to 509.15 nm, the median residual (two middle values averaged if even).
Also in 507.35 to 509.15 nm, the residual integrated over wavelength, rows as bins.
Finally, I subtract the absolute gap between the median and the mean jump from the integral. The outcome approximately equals 0.38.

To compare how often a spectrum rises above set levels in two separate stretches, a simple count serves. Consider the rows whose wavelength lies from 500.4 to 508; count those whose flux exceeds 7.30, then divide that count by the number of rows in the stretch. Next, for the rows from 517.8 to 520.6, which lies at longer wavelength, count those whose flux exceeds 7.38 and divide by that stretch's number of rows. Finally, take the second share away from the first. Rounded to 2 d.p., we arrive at 0.32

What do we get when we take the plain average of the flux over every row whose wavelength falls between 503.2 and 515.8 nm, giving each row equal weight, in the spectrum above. 7.46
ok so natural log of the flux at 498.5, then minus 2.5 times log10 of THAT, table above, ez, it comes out -0.742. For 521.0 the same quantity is -0.739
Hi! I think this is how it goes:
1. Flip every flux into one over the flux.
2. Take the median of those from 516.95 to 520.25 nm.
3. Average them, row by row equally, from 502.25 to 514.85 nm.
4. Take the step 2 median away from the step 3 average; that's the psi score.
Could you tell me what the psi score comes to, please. -0.004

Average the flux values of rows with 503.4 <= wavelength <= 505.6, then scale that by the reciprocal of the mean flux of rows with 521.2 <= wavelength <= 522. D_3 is 1.00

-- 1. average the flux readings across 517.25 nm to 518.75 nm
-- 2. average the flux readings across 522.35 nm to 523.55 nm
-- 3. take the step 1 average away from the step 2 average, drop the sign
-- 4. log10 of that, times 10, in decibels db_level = -18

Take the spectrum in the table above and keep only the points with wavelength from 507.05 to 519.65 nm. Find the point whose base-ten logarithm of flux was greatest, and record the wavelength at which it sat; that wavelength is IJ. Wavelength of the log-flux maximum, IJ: 510.2 nm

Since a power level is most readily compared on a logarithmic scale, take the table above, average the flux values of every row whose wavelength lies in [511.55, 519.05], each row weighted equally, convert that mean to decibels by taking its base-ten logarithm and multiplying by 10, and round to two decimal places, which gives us 8.64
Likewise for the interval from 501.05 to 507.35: 8.72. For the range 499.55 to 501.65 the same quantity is 8.60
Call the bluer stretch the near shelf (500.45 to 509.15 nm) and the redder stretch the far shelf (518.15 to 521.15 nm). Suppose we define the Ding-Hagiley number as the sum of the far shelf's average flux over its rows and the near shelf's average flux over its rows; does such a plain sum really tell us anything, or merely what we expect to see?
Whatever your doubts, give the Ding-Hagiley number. 14.59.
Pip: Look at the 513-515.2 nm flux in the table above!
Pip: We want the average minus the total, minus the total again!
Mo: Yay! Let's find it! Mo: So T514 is -96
